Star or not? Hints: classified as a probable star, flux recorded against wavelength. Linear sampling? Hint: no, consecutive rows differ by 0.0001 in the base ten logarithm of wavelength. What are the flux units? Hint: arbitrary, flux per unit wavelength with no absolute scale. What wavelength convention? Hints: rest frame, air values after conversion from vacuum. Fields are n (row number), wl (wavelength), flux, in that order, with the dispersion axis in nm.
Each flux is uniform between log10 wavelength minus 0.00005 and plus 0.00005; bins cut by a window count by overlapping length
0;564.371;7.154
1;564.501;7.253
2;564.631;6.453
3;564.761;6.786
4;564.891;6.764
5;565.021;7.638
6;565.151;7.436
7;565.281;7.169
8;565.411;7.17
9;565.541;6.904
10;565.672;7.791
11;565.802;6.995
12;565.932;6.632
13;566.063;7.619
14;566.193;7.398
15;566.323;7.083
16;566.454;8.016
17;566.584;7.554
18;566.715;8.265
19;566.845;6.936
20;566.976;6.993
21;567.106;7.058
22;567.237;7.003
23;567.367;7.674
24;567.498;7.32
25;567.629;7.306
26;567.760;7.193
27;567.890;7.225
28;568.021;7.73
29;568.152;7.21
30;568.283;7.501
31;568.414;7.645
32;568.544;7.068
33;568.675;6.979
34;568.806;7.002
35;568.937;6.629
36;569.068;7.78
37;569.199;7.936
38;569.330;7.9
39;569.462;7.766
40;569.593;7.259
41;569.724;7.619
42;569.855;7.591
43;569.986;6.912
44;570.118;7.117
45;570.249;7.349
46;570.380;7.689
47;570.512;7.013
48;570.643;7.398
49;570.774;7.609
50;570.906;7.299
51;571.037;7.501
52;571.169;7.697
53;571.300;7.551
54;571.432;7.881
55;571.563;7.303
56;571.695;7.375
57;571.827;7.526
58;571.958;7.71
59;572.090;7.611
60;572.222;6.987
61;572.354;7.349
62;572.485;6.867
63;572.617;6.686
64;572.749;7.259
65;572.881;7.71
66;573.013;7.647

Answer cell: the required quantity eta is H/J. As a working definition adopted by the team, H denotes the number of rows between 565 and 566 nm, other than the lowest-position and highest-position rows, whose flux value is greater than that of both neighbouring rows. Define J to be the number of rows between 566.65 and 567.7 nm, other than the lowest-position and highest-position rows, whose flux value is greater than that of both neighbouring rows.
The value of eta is 1.00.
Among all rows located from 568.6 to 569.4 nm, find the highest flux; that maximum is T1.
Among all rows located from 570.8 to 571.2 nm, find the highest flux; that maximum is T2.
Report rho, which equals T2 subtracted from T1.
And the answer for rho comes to 0.2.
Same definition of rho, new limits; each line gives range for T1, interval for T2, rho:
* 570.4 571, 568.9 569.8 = -0.3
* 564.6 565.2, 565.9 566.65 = -0.4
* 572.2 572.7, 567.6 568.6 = -0.4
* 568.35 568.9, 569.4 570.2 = -0.1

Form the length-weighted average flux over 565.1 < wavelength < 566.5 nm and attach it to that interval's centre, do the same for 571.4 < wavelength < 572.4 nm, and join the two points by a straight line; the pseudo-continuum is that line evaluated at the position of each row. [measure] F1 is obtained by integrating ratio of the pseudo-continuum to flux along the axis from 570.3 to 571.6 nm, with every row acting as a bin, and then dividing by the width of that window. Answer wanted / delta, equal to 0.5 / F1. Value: 0.504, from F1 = 0.992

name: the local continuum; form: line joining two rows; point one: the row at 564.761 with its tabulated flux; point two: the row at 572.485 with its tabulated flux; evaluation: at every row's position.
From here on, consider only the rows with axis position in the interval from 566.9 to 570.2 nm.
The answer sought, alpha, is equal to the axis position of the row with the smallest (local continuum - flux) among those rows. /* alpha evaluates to 569.199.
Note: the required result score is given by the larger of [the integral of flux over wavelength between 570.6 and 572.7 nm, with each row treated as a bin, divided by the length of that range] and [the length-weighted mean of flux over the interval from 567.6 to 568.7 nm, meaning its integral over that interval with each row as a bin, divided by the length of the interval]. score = 7.40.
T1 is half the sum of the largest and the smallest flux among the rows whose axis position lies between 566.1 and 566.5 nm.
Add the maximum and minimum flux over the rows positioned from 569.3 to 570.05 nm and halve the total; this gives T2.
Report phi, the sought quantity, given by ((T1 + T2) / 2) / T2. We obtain 1.01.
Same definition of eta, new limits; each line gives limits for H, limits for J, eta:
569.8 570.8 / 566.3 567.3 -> 0.33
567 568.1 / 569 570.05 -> 0.50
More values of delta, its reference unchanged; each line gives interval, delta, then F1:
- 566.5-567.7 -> 0.501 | 0.998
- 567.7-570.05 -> 0.500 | 1.000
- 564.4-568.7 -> 0.496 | 1.008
